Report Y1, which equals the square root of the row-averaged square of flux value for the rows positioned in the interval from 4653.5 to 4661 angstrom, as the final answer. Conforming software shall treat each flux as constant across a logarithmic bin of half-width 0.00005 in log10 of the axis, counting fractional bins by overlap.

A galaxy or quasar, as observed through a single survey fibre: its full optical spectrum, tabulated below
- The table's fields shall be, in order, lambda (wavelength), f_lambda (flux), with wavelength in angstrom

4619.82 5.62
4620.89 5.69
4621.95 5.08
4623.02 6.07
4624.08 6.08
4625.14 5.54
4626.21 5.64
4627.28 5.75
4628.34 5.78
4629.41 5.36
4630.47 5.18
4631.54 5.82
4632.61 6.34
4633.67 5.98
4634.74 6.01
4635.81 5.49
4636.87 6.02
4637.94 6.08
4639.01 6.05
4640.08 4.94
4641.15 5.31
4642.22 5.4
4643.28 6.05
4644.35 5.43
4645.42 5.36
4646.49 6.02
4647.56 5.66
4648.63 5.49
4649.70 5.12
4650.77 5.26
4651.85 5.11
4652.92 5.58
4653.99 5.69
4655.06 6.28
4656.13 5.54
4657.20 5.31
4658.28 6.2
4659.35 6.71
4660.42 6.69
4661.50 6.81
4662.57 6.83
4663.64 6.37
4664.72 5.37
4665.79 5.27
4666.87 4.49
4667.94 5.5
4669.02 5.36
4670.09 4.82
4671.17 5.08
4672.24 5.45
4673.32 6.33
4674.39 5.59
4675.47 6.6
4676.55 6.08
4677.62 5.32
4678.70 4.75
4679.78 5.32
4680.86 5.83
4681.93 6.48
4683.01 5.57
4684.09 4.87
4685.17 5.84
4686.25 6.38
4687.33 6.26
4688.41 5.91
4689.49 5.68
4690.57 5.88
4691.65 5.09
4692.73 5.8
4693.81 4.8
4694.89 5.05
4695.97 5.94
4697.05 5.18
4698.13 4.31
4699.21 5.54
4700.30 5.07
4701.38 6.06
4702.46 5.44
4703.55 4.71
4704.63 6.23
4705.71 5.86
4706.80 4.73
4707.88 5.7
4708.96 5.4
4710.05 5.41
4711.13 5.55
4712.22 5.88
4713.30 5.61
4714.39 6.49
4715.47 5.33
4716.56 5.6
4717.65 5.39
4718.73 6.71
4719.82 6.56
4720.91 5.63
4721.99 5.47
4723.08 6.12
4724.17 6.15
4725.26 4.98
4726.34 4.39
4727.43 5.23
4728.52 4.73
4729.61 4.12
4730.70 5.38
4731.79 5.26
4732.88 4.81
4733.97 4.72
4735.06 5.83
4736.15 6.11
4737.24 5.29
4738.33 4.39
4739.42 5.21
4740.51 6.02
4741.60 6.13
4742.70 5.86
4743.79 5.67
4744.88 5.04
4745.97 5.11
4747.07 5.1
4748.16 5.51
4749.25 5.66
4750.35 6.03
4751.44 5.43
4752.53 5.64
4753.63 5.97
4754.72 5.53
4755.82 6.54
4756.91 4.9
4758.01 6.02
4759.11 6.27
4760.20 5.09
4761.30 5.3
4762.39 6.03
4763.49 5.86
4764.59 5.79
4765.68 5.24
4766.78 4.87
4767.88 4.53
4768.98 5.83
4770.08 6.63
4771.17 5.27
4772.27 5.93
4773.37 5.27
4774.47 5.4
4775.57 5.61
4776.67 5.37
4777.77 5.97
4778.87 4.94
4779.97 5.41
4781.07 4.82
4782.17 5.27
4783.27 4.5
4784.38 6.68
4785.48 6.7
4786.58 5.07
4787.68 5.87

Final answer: 6.08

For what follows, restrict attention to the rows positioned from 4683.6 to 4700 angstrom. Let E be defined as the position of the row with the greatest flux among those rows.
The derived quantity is 4686.25 angstrom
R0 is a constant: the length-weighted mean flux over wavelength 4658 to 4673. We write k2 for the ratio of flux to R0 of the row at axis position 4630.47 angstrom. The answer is 0.896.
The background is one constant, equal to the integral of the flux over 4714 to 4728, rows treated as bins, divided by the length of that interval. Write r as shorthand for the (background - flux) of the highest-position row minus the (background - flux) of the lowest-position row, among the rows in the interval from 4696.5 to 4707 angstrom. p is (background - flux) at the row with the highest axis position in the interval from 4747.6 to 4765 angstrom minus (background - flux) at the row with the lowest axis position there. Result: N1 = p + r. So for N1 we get 0.2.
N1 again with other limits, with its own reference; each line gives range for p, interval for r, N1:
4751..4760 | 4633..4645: -0.3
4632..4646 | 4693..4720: -0.8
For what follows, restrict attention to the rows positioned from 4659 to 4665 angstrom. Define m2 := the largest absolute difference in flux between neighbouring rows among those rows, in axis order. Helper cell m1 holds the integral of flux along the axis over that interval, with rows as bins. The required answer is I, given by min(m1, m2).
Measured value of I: 1.0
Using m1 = 39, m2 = 1.0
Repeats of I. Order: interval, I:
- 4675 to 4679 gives 0.8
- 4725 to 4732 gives 1.3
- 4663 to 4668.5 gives 1.0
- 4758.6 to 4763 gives 1.2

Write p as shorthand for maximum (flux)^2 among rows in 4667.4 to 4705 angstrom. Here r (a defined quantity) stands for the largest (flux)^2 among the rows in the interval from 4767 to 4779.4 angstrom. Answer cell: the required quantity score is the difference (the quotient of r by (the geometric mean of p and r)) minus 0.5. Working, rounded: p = 43.6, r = 44.0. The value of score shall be 0.50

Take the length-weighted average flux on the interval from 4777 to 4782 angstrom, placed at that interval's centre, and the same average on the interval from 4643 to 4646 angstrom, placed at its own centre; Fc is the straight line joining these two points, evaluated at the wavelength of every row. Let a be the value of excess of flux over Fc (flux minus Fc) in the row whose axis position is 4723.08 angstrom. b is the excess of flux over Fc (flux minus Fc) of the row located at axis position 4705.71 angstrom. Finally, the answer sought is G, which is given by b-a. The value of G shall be -0.3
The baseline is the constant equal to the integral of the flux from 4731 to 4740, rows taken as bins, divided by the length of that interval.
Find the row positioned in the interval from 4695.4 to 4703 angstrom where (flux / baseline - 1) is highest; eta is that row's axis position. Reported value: 4701.38 angstrom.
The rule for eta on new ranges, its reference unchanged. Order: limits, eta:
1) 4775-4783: 4777.77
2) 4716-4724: 4718.73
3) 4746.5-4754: 4750.35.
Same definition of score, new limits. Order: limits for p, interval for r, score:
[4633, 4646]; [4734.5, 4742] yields 0.51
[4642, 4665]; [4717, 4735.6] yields 0.48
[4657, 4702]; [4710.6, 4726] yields 0.48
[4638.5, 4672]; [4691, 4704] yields 0.39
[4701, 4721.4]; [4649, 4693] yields 0.52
